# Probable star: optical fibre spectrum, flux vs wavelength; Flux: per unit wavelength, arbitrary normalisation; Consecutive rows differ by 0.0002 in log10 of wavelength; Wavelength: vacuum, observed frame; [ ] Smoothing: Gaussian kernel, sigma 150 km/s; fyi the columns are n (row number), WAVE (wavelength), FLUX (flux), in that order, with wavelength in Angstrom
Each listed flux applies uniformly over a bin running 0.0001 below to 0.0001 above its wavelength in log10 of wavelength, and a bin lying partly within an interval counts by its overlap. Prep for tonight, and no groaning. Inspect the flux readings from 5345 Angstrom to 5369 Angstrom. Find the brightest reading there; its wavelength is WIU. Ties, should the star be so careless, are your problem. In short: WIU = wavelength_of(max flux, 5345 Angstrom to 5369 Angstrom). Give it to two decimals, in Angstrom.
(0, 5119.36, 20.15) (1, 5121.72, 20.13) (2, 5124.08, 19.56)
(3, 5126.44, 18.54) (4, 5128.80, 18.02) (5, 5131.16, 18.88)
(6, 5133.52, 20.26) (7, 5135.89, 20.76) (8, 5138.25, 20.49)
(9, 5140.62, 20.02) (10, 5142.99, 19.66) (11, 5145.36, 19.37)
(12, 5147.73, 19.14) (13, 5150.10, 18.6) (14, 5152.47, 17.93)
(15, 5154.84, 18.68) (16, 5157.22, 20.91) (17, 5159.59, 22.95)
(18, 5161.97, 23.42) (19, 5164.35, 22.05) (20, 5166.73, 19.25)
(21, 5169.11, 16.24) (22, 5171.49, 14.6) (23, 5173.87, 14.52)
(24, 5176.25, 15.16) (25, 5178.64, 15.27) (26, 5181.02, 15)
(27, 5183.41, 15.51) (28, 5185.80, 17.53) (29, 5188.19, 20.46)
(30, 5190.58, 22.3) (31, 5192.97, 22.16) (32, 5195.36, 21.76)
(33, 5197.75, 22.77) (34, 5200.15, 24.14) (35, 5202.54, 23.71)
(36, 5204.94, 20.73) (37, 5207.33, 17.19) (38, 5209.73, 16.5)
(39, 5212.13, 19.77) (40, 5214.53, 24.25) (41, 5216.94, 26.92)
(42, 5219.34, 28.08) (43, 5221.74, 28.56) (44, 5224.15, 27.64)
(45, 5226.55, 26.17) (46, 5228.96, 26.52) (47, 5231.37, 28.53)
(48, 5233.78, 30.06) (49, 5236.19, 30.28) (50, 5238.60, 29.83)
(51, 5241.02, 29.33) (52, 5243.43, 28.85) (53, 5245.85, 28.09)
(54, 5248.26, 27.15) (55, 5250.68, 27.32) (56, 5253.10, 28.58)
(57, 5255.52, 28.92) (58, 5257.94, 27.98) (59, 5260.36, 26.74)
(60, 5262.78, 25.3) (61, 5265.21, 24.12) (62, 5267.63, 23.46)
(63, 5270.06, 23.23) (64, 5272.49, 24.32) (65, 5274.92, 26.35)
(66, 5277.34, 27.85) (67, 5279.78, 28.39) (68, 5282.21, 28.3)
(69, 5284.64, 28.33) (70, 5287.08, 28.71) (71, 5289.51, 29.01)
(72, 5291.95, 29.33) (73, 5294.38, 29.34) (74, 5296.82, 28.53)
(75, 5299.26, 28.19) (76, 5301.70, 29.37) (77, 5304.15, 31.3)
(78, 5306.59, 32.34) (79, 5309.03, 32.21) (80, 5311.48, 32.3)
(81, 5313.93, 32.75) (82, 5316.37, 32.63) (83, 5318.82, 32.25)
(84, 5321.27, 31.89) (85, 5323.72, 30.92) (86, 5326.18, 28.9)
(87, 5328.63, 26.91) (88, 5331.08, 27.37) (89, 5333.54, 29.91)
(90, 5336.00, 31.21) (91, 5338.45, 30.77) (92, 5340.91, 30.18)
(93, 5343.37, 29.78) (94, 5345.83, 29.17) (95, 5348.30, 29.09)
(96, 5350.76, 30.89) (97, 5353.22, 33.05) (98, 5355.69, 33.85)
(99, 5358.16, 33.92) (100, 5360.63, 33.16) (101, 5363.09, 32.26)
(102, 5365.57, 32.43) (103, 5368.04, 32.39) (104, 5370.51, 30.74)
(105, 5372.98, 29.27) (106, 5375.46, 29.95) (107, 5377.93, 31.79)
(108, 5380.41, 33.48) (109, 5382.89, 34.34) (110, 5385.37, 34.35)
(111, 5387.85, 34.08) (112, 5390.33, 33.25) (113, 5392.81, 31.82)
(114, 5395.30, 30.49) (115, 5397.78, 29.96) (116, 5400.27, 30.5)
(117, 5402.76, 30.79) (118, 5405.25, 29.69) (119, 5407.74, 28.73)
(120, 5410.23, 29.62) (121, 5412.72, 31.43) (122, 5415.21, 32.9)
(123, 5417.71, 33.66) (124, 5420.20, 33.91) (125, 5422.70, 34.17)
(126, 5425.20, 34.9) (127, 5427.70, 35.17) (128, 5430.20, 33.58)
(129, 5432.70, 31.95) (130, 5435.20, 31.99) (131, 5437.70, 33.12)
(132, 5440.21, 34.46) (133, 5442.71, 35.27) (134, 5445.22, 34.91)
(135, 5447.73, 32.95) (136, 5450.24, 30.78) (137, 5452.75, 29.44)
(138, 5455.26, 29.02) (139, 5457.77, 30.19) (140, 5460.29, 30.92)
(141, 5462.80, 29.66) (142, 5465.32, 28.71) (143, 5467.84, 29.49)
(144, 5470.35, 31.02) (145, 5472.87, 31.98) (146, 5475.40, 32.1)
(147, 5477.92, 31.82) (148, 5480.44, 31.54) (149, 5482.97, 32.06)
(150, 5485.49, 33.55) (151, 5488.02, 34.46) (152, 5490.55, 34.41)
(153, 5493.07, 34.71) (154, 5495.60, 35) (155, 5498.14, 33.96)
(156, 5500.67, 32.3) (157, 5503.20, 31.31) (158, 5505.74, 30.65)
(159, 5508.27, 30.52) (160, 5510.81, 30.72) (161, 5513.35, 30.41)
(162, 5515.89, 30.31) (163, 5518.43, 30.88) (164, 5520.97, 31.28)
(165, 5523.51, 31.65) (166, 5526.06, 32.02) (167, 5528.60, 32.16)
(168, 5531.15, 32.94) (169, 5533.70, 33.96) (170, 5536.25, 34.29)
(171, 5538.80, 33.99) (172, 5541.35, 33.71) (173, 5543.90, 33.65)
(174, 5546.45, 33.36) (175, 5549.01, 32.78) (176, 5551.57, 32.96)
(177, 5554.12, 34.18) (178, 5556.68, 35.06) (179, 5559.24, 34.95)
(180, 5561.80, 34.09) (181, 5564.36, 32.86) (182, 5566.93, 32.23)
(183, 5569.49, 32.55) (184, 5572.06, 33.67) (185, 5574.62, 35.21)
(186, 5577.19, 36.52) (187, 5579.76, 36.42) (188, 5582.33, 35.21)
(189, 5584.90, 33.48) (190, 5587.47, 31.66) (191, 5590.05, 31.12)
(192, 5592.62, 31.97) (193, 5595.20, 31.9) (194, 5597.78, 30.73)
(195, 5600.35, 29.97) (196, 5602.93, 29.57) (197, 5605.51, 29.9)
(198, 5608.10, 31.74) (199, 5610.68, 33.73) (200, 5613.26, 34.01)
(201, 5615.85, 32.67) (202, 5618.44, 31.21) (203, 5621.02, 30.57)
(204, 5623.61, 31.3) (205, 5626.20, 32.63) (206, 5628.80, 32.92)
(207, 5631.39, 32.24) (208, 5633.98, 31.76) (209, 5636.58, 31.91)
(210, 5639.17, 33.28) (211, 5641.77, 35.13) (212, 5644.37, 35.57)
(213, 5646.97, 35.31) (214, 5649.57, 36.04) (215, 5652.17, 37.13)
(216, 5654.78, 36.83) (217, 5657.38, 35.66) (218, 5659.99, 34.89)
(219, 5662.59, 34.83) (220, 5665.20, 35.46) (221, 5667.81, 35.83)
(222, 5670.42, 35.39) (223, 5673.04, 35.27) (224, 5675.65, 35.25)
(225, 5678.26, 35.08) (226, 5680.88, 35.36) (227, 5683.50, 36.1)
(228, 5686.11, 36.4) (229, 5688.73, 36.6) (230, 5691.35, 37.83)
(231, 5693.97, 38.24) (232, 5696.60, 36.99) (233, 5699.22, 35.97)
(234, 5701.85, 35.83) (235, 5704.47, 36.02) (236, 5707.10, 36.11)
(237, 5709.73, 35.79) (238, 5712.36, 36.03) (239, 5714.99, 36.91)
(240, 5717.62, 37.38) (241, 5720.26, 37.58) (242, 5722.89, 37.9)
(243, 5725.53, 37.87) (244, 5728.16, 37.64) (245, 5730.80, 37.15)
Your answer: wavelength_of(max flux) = 5358.16 Angstrom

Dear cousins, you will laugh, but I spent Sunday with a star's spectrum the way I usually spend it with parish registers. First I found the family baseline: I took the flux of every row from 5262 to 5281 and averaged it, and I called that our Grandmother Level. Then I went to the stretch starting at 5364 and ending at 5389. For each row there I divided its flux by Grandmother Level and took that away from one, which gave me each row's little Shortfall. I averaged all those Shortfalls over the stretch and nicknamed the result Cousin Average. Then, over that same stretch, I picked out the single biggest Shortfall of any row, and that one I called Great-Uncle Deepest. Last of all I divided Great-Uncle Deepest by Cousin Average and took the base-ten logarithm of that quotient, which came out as -0.25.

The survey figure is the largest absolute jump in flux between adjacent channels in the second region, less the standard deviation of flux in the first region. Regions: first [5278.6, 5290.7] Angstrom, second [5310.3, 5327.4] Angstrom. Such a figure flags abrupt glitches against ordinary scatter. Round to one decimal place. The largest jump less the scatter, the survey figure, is 1.7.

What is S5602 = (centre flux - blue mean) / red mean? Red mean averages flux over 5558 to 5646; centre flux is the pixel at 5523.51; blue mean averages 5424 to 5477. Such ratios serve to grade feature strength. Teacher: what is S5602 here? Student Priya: -0.01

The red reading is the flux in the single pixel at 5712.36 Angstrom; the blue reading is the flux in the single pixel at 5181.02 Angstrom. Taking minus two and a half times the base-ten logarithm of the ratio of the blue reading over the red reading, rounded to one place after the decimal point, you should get 1.0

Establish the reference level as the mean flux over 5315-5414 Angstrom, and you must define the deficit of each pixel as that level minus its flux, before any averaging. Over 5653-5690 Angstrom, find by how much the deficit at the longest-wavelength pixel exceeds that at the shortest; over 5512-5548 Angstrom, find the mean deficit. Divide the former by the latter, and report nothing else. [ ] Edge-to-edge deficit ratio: -0.2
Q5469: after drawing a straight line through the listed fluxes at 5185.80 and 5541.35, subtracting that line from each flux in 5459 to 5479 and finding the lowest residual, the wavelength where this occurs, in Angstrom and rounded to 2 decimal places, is 5465.32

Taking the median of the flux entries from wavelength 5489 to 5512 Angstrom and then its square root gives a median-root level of 5.68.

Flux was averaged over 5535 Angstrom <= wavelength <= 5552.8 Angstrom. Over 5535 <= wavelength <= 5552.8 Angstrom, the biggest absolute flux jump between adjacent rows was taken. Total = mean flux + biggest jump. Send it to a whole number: 34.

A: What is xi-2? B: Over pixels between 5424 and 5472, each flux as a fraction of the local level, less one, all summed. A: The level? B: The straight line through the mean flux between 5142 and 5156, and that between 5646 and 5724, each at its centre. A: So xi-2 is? 2.3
